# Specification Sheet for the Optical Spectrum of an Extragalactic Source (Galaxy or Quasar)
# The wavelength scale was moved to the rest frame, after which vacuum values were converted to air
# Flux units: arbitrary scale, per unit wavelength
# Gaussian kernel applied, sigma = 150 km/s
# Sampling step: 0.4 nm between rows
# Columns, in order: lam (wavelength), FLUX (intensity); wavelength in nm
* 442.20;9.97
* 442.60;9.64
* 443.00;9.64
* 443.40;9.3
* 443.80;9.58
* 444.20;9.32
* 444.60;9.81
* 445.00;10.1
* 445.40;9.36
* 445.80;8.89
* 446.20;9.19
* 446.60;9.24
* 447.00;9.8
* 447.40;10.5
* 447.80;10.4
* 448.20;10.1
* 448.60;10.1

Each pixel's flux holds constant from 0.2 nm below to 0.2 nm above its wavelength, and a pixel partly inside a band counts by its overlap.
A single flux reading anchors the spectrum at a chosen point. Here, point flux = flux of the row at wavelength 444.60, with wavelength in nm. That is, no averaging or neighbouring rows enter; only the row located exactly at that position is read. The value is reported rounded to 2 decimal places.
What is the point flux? 9.81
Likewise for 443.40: 9.30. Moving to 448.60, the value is 10.10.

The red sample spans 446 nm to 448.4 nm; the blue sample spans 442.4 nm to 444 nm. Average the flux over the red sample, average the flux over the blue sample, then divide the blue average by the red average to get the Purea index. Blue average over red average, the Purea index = 0.966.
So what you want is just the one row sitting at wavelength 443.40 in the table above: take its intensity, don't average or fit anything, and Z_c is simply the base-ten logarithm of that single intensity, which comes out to 0.968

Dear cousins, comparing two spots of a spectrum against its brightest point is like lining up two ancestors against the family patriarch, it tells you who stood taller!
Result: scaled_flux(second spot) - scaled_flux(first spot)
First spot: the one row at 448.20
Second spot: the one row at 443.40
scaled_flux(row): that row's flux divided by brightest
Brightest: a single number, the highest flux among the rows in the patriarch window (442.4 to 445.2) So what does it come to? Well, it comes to -0.08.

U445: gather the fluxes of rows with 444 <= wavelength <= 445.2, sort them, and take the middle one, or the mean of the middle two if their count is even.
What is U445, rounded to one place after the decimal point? 9.8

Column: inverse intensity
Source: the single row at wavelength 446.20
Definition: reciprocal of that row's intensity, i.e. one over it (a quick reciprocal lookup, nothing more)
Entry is 0.109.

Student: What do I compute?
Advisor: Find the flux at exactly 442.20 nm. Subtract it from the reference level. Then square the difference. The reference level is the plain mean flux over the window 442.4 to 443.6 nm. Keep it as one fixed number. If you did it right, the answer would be 0.20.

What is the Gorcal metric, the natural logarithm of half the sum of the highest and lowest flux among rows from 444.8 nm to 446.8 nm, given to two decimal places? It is 2.25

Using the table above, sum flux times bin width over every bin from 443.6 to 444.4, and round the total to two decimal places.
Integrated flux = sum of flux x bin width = 7.56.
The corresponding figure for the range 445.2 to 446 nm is 7.30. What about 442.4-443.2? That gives 7.71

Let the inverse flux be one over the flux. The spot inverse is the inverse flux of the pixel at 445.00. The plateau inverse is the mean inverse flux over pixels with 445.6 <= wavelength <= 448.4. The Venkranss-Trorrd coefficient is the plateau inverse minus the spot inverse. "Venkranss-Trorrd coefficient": 0.004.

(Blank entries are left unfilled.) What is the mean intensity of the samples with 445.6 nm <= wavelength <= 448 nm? 9.67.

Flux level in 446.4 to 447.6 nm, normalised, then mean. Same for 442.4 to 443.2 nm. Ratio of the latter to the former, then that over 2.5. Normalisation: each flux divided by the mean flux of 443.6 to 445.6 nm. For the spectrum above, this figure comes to 0.392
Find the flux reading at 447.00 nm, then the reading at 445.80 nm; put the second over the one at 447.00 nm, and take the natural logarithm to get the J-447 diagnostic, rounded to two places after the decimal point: -0.10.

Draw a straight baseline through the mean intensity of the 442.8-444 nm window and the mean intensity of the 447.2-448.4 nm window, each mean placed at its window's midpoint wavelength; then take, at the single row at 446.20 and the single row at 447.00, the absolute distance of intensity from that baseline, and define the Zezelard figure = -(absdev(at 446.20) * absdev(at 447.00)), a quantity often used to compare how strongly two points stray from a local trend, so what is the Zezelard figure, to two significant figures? -0.32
